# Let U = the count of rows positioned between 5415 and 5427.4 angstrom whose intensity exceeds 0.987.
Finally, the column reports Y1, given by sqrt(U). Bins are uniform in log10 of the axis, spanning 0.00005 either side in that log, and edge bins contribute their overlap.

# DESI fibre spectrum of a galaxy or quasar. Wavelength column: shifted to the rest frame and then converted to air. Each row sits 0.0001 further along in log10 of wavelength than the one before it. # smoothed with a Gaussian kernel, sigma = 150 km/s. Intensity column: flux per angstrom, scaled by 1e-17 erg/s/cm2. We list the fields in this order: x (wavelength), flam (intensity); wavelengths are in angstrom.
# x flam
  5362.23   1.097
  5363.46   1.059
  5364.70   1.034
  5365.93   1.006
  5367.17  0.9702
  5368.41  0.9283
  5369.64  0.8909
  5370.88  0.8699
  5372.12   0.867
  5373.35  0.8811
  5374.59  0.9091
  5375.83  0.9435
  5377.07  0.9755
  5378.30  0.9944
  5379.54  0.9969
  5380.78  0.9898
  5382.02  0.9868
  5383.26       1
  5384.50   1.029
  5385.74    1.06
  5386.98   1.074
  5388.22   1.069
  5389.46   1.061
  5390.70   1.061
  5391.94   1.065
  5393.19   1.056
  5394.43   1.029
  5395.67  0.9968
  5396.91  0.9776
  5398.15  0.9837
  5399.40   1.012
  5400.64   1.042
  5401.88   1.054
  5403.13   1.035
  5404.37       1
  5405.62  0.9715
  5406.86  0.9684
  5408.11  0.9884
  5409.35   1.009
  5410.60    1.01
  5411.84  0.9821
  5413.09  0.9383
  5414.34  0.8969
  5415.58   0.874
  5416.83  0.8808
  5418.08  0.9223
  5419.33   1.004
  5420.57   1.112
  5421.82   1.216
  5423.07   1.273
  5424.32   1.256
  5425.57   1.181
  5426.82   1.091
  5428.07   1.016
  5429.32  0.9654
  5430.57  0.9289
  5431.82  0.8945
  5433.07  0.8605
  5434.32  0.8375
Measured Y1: 2.65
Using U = 7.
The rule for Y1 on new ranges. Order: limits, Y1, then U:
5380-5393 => 3.00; 9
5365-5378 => 1.00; 1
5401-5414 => 2.45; 6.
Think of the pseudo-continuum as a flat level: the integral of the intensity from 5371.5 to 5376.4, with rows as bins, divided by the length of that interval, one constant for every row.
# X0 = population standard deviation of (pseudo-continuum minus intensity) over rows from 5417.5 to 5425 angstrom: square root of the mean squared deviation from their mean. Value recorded 0.13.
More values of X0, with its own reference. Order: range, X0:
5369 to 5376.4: 0.03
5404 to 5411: 0.02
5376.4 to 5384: 0.01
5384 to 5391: 0.01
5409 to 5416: 0.05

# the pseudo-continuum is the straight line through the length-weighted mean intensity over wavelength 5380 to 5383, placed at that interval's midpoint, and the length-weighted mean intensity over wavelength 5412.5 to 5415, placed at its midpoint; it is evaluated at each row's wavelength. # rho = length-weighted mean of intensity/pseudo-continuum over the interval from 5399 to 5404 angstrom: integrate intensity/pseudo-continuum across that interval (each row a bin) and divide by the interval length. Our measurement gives 1.10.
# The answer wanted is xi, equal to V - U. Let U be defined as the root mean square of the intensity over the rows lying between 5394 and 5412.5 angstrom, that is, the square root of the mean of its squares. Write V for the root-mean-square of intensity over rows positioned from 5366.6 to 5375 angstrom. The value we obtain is -0.101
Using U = 1.00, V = 0.90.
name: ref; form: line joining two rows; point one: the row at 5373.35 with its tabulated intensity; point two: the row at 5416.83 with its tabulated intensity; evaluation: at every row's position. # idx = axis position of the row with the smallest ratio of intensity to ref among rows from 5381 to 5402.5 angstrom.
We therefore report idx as 5396.91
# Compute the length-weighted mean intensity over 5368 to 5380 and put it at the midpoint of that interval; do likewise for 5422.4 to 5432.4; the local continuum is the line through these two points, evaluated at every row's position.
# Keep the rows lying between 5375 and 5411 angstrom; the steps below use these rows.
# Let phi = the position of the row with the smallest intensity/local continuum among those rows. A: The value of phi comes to 5406.86 angstrom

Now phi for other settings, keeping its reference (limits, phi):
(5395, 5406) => 5405.62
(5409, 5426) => 5415.58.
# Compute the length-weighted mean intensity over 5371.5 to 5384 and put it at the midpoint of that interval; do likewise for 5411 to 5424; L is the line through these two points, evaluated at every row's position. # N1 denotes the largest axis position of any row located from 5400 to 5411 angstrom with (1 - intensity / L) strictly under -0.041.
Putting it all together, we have 5403.13 angstrom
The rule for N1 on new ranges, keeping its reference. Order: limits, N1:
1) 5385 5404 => 5403.13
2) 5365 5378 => 5365.93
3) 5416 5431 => 5426.82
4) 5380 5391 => 5390.70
